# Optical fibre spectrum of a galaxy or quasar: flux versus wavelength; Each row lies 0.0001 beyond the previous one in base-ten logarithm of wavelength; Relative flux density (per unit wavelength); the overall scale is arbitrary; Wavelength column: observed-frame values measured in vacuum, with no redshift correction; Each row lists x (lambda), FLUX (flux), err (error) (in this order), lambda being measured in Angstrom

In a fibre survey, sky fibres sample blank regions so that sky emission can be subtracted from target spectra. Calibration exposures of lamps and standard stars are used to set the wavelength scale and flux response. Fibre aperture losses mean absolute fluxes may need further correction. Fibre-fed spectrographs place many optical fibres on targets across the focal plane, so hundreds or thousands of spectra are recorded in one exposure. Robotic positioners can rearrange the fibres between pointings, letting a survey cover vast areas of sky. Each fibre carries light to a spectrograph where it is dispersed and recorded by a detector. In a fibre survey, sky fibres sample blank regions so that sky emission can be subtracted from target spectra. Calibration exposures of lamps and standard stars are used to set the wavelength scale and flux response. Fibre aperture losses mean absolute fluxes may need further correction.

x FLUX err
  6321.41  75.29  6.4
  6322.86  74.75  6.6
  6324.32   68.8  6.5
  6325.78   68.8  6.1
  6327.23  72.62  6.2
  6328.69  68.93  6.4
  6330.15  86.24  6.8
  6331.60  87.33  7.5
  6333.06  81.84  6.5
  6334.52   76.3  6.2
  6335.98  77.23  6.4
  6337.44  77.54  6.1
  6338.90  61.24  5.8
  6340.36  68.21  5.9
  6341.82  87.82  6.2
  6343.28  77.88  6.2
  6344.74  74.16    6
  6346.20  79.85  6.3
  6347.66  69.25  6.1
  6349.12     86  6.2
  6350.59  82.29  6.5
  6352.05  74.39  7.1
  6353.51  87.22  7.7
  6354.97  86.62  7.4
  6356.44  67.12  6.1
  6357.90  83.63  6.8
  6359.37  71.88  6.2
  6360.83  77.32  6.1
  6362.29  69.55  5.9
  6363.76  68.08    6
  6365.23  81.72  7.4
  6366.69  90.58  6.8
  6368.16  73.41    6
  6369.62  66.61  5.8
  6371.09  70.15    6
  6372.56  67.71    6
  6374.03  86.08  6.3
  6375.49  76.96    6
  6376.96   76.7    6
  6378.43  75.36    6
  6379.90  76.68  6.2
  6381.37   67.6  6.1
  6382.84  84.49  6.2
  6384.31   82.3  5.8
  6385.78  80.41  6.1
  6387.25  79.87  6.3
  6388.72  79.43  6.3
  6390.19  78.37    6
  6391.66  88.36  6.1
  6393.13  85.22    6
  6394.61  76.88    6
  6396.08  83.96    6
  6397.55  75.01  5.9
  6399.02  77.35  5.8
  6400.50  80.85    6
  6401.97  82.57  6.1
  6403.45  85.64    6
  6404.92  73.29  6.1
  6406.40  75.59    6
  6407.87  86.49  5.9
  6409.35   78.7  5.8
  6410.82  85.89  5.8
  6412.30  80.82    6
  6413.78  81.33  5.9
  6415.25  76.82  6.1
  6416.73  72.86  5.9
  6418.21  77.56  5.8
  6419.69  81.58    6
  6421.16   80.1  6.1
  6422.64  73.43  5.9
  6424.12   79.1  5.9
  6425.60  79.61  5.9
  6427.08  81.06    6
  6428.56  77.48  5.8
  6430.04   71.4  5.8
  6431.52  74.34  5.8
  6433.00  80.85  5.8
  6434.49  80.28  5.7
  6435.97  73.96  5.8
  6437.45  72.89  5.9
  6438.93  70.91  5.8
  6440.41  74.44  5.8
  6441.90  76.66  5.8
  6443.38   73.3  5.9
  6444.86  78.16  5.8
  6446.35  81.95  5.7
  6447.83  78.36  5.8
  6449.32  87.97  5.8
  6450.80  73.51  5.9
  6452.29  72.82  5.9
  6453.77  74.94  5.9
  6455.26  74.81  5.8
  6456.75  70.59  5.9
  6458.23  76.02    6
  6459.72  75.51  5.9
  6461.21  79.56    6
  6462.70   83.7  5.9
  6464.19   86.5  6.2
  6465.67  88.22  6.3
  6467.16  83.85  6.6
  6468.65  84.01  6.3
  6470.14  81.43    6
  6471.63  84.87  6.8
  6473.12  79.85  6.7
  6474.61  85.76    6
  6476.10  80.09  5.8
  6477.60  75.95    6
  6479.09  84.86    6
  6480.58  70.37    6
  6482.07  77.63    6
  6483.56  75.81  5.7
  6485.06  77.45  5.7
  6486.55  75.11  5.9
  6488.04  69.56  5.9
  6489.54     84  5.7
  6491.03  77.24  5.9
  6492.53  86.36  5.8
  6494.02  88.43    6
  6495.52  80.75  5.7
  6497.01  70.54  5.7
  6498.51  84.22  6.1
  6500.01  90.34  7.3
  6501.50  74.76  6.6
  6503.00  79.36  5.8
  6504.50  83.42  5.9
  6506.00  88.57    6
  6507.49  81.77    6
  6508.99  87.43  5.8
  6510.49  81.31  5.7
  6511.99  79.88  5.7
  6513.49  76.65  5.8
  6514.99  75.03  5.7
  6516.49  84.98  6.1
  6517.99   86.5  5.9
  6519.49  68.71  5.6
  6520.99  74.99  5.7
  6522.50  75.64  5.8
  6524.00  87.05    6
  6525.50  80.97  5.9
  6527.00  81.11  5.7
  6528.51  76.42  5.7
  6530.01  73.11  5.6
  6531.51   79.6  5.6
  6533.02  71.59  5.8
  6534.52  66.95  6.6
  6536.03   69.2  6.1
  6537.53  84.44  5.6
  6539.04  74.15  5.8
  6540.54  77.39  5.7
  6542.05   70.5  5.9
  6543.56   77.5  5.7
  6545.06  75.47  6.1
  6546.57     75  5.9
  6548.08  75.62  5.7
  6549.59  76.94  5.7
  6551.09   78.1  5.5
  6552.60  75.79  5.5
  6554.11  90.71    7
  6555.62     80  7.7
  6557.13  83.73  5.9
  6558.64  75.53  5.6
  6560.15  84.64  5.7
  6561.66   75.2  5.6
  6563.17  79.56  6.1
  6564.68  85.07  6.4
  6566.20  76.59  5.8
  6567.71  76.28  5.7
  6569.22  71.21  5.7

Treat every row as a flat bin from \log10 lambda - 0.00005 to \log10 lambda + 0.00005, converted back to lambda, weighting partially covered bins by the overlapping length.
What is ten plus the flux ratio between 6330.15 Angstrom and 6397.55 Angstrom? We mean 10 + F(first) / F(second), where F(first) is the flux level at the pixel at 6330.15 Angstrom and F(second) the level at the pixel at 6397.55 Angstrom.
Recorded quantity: 11.1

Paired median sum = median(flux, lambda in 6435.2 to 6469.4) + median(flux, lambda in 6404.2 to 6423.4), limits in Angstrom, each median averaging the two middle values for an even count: 155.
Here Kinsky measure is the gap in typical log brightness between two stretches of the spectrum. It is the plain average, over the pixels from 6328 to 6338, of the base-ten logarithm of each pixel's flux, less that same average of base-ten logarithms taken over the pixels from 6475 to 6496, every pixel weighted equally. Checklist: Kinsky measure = 0.003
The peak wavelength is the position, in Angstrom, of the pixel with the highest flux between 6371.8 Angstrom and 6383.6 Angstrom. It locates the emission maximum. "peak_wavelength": 6374.03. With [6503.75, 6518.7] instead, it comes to 6506.00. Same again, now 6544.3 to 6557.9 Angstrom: 6554.11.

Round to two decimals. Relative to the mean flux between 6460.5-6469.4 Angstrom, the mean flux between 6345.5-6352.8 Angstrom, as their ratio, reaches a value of 0.93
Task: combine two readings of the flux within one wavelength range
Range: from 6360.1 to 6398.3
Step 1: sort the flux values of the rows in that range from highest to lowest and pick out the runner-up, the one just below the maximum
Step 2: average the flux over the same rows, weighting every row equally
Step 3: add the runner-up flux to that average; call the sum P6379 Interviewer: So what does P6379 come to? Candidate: 166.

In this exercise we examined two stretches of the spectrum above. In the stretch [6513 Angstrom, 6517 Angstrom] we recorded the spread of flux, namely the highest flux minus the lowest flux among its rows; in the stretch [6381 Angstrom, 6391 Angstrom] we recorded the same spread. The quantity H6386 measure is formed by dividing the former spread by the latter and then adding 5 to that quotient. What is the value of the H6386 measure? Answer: 5.59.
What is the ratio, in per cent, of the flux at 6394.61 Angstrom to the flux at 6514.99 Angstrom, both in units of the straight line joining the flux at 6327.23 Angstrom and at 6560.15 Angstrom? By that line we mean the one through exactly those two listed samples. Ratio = 111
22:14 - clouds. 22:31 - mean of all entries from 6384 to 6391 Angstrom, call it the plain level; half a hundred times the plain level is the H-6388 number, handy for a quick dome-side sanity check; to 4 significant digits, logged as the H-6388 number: 4004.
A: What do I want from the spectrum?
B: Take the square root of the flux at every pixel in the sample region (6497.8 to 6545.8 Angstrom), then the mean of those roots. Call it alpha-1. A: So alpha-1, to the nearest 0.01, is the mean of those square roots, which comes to 8.87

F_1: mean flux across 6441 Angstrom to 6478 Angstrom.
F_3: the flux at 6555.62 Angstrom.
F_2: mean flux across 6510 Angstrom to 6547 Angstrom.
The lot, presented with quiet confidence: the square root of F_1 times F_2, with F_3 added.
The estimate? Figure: 158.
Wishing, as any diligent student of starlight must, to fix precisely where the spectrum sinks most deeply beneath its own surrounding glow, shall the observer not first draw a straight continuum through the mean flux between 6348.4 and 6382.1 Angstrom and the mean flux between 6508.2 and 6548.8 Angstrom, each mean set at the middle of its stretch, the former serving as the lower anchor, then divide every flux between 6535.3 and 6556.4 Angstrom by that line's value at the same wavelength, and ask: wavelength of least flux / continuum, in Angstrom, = 6536.03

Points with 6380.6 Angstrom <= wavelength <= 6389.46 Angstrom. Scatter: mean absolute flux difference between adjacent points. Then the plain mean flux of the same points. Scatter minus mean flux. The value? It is -74.6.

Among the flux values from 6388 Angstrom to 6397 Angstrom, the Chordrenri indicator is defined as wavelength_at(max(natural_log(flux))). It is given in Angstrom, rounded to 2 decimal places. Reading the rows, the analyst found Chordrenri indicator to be 6391.66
